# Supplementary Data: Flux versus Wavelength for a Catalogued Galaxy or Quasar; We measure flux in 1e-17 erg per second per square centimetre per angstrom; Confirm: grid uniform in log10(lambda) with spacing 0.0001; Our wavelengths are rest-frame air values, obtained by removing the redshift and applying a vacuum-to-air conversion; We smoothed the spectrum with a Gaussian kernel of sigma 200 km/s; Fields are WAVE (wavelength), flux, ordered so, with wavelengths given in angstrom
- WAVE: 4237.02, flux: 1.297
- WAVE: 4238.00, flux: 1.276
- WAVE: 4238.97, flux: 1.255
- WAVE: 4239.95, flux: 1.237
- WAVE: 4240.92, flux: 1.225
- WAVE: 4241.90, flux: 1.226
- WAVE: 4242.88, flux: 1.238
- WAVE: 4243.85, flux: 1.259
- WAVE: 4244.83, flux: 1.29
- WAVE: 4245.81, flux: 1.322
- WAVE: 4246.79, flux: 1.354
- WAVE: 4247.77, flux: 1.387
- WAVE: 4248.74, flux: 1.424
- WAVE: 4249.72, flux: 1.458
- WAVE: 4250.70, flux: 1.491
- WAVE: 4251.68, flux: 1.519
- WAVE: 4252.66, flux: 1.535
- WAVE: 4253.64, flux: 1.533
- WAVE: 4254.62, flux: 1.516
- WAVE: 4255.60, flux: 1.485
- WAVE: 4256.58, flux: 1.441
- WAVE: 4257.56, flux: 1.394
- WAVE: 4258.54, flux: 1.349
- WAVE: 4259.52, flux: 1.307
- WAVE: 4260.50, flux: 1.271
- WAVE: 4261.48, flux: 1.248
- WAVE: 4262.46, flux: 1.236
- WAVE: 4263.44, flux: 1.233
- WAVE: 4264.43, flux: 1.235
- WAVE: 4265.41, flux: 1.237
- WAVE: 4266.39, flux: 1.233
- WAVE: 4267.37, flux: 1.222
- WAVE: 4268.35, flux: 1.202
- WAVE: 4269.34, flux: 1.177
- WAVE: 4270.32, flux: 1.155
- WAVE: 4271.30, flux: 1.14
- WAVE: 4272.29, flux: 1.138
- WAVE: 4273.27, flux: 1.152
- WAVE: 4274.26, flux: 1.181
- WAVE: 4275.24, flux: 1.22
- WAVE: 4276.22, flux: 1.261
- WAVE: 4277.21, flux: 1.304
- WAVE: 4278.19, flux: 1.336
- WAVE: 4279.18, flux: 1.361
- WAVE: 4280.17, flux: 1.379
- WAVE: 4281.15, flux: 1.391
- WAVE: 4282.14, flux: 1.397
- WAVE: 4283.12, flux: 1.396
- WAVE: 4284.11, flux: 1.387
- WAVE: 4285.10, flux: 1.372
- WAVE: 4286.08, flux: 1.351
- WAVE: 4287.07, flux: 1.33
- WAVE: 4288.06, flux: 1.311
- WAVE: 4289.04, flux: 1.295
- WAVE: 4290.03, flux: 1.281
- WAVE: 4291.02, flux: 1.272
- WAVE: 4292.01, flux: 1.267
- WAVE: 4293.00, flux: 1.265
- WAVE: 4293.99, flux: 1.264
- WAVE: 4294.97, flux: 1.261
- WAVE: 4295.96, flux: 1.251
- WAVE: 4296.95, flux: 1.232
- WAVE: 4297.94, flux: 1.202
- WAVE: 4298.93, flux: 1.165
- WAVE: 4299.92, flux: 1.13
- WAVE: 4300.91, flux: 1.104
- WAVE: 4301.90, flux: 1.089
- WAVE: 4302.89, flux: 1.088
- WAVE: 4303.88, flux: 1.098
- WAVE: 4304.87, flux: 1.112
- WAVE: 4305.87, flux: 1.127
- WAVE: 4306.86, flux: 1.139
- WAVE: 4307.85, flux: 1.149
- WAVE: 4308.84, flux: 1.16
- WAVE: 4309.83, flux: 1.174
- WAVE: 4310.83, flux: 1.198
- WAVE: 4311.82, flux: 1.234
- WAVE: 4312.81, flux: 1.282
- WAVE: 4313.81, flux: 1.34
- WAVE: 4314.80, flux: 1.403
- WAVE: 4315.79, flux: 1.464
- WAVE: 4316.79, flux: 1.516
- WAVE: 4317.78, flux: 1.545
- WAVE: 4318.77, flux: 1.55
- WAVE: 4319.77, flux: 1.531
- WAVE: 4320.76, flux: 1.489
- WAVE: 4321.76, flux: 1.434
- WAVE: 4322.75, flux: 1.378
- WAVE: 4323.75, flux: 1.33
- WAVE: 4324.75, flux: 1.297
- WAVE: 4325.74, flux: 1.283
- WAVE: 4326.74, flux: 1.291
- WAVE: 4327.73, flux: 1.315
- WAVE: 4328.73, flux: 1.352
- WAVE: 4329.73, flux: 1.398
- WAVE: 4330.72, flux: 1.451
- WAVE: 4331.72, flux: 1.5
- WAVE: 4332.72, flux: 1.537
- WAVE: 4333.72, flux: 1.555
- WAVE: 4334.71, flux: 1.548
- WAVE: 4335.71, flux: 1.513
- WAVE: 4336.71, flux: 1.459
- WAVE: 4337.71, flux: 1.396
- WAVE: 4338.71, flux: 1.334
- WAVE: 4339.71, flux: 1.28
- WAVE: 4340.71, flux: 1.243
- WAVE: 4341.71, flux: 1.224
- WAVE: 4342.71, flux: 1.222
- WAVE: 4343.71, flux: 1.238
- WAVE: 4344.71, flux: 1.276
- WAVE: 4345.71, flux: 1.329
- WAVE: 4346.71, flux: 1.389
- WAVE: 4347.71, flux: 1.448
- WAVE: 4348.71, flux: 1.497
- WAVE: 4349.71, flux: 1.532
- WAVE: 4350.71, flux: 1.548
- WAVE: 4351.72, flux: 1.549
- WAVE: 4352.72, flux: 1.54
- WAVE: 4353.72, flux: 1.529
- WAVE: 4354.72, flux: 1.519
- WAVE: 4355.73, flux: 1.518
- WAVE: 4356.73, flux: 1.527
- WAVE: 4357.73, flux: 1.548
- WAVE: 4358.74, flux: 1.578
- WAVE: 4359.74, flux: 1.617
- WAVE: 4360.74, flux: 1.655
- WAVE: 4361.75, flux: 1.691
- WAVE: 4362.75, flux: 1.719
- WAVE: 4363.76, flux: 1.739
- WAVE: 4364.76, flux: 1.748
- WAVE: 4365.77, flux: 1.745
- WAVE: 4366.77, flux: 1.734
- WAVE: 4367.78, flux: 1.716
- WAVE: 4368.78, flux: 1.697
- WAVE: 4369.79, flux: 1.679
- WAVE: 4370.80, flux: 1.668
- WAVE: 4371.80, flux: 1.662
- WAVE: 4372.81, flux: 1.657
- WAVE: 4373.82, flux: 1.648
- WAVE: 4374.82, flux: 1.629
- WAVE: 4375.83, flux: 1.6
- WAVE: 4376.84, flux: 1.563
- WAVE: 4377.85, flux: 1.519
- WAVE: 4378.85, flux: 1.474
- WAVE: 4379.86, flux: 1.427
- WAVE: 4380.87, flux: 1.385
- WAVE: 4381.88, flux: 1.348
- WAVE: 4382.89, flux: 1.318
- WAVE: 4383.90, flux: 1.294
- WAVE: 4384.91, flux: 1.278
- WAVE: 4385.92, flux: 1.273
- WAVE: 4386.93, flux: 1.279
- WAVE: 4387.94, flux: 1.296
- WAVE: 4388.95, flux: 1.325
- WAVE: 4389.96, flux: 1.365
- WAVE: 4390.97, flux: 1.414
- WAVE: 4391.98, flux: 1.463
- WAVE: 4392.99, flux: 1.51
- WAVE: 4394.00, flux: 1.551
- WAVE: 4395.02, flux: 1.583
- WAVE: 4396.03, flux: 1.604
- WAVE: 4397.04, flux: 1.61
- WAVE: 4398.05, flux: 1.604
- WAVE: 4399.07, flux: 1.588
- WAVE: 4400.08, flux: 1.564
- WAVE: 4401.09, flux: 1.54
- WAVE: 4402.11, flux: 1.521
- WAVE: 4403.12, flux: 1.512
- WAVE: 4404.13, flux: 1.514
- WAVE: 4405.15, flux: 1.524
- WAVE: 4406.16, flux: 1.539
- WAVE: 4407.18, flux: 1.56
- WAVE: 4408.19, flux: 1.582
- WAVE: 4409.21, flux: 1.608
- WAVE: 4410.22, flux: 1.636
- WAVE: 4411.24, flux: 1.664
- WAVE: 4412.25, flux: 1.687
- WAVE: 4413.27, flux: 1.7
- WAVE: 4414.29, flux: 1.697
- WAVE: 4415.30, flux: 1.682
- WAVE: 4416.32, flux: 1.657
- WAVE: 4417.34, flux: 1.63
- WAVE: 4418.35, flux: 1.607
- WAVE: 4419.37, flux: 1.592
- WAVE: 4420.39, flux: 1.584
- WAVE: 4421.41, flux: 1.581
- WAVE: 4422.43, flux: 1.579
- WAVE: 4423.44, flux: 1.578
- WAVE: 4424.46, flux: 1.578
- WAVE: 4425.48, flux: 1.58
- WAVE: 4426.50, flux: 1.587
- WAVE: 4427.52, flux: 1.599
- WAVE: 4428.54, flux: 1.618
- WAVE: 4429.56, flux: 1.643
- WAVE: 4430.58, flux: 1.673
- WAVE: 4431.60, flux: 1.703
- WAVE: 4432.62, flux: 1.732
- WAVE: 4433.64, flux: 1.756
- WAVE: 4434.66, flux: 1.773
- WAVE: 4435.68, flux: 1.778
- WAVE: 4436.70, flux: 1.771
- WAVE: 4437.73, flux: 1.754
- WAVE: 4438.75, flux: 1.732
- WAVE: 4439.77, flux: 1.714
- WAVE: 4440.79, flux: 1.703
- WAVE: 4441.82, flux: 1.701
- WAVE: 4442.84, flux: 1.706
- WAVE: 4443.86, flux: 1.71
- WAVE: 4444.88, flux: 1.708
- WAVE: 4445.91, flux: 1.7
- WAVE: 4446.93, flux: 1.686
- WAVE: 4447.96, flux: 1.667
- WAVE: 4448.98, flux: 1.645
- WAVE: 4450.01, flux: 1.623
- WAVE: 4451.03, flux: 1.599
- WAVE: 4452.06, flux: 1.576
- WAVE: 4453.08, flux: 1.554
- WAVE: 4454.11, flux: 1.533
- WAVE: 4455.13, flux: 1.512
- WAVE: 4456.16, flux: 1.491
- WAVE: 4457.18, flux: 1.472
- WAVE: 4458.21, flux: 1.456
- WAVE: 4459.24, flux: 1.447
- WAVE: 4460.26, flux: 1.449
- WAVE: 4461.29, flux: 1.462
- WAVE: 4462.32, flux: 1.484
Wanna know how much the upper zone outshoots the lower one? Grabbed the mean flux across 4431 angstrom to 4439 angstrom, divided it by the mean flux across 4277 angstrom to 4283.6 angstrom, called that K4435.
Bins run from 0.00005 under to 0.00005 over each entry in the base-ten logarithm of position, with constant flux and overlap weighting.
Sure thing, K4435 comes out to 1.28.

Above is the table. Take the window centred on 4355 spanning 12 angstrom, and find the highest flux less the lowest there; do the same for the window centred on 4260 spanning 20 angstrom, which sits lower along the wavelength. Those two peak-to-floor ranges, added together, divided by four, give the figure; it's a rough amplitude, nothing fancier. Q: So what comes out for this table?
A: 0.12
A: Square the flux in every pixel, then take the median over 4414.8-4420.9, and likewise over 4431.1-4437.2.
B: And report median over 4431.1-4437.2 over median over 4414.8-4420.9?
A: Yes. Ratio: 1.2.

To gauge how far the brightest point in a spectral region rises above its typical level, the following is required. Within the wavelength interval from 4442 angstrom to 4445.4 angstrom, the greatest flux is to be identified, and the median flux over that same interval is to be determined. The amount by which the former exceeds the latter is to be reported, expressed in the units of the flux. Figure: 0.002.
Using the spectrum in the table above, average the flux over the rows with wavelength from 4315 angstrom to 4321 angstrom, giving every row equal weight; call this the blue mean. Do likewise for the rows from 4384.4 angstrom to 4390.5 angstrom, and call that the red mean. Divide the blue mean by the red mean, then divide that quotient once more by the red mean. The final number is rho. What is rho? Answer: 0.89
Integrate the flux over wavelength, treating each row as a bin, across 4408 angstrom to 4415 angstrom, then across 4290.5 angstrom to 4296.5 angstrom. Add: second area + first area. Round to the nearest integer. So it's 19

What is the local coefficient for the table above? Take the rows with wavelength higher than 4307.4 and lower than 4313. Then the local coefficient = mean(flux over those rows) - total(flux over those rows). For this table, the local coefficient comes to -6.0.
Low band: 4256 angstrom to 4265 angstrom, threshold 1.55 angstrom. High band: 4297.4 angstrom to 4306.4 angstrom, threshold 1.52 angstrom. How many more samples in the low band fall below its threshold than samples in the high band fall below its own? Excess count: 0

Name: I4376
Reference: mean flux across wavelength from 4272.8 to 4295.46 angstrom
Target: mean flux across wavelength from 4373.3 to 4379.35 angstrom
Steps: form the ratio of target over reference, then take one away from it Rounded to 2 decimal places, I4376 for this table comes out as 0.20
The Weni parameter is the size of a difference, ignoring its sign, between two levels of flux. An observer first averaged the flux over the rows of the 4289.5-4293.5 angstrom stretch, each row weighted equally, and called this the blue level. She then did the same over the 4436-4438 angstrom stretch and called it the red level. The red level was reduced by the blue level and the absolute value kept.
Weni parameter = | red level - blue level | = 0.49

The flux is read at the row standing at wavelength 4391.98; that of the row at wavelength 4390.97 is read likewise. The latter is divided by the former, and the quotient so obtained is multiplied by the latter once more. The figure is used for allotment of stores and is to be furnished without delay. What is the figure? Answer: 1.37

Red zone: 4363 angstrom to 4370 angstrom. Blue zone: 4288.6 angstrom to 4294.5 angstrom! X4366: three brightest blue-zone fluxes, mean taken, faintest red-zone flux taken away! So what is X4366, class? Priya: -0.40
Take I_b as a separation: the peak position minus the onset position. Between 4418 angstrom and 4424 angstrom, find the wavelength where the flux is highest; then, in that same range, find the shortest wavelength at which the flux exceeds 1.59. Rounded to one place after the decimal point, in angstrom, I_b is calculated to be 0.0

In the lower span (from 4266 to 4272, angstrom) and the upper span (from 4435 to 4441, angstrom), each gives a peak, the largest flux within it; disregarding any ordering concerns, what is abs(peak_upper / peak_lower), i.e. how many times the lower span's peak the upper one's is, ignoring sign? 1.44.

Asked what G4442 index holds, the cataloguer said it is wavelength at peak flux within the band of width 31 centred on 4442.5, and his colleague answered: 4435.68 angstrom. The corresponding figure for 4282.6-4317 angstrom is 4316.79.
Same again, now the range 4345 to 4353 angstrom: 4351.72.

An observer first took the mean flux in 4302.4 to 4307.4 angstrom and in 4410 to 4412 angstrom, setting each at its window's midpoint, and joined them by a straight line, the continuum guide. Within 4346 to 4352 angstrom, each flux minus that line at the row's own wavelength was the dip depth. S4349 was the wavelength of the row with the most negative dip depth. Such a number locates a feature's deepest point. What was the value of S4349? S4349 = 4346.71 angstrom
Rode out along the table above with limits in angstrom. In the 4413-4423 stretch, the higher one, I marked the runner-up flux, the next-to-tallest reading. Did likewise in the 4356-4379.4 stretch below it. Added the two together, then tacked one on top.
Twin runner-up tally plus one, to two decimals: 4.44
